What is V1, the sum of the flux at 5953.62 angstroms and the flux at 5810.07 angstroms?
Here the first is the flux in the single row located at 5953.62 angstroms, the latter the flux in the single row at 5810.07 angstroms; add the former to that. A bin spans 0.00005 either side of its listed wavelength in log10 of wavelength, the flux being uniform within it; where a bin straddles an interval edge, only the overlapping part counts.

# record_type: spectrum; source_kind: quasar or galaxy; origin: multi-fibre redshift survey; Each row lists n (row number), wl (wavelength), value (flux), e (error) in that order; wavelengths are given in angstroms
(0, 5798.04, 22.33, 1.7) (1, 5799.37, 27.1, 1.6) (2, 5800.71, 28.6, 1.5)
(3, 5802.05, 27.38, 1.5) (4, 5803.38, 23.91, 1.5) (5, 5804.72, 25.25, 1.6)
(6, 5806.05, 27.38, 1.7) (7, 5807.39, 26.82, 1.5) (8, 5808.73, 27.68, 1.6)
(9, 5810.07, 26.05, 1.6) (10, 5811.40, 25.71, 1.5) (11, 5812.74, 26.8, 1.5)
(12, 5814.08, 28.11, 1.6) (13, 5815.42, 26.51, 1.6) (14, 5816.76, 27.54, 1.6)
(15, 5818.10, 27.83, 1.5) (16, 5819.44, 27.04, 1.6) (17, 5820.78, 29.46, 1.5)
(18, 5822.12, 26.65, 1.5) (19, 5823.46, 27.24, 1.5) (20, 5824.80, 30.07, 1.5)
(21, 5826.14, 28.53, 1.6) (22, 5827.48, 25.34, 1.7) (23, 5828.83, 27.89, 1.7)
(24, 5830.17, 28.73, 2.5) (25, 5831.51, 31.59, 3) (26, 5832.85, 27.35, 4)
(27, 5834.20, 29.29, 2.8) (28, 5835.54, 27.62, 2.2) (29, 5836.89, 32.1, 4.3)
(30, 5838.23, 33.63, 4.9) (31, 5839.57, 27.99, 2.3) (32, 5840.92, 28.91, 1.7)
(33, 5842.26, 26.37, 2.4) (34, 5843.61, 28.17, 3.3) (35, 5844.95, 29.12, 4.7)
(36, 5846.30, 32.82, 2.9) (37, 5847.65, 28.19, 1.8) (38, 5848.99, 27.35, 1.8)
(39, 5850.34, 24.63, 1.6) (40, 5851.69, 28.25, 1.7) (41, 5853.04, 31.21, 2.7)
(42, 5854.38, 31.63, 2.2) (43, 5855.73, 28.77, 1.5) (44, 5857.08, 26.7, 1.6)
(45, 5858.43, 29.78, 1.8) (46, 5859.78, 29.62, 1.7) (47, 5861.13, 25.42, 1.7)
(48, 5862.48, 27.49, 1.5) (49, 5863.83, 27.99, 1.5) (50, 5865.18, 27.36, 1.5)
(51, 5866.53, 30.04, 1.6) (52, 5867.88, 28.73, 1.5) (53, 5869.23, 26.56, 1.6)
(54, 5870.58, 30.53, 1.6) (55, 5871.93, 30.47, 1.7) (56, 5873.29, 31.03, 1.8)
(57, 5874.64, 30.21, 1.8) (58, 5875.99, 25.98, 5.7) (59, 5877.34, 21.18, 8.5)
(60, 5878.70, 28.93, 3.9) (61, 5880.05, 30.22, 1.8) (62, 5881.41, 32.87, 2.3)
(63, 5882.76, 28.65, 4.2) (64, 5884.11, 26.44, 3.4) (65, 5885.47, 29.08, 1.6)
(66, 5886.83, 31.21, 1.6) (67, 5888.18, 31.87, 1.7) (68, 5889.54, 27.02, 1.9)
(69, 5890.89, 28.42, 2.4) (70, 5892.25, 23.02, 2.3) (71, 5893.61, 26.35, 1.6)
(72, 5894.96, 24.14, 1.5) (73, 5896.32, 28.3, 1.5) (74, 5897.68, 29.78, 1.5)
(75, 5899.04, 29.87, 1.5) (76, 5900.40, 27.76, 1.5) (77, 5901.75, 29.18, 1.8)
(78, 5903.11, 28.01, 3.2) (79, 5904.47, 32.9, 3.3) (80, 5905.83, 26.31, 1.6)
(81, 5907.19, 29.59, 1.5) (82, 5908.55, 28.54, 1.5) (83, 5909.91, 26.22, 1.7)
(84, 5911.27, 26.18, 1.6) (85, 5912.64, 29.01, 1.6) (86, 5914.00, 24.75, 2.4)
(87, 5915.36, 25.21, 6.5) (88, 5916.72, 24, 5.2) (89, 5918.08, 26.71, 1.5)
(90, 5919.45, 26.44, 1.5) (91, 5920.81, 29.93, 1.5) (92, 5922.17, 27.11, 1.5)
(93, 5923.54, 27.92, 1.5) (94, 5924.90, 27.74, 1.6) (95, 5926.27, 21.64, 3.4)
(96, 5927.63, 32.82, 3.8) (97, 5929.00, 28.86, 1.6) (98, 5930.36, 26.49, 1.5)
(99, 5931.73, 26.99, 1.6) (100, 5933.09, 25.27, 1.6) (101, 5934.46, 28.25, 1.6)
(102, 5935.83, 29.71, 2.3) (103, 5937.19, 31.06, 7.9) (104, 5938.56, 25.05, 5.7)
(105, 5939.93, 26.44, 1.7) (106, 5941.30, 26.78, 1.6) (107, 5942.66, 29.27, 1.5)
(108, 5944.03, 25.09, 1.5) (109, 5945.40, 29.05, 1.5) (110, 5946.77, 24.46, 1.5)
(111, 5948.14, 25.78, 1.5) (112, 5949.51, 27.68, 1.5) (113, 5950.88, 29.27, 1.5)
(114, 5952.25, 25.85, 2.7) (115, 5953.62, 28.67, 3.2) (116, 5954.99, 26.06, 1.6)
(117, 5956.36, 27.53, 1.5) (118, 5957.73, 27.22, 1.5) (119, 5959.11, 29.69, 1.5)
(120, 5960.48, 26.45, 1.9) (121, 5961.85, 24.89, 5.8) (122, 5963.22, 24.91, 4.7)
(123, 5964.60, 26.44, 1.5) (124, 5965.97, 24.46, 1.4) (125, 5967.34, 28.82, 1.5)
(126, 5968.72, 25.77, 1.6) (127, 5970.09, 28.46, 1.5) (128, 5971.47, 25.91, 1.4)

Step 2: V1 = 54.7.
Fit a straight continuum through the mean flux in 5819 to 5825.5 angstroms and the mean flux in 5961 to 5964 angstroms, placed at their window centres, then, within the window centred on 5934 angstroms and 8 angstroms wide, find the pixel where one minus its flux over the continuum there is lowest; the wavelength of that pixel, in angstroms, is 5937.19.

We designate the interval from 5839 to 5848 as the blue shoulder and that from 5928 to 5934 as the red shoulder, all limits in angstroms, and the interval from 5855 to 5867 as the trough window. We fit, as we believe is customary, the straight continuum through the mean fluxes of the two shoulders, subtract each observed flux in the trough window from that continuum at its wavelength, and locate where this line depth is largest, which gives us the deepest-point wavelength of 5861.13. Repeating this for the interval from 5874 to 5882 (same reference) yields 5877.34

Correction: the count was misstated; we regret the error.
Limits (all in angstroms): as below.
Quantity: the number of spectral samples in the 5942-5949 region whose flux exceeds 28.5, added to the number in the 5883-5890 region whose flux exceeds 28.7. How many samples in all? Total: 5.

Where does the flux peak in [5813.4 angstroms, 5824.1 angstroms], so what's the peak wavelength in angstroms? 5820.78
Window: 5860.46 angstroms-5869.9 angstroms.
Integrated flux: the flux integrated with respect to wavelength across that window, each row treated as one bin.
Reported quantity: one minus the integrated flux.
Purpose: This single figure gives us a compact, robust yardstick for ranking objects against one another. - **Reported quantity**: -260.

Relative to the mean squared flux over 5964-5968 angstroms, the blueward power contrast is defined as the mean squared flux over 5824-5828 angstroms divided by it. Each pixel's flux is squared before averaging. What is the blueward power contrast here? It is 1.11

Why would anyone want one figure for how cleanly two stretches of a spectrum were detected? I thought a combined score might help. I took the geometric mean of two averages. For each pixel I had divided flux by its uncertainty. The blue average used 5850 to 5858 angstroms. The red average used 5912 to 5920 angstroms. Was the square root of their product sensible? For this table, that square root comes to 13.7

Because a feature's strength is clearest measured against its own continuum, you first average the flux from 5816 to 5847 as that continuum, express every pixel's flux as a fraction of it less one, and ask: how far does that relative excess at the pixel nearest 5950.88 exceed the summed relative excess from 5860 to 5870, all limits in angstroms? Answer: 0.28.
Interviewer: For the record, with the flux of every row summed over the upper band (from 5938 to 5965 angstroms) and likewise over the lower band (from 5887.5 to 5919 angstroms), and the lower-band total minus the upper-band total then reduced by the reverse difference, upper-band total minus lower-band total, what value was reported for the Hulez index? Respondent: 193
